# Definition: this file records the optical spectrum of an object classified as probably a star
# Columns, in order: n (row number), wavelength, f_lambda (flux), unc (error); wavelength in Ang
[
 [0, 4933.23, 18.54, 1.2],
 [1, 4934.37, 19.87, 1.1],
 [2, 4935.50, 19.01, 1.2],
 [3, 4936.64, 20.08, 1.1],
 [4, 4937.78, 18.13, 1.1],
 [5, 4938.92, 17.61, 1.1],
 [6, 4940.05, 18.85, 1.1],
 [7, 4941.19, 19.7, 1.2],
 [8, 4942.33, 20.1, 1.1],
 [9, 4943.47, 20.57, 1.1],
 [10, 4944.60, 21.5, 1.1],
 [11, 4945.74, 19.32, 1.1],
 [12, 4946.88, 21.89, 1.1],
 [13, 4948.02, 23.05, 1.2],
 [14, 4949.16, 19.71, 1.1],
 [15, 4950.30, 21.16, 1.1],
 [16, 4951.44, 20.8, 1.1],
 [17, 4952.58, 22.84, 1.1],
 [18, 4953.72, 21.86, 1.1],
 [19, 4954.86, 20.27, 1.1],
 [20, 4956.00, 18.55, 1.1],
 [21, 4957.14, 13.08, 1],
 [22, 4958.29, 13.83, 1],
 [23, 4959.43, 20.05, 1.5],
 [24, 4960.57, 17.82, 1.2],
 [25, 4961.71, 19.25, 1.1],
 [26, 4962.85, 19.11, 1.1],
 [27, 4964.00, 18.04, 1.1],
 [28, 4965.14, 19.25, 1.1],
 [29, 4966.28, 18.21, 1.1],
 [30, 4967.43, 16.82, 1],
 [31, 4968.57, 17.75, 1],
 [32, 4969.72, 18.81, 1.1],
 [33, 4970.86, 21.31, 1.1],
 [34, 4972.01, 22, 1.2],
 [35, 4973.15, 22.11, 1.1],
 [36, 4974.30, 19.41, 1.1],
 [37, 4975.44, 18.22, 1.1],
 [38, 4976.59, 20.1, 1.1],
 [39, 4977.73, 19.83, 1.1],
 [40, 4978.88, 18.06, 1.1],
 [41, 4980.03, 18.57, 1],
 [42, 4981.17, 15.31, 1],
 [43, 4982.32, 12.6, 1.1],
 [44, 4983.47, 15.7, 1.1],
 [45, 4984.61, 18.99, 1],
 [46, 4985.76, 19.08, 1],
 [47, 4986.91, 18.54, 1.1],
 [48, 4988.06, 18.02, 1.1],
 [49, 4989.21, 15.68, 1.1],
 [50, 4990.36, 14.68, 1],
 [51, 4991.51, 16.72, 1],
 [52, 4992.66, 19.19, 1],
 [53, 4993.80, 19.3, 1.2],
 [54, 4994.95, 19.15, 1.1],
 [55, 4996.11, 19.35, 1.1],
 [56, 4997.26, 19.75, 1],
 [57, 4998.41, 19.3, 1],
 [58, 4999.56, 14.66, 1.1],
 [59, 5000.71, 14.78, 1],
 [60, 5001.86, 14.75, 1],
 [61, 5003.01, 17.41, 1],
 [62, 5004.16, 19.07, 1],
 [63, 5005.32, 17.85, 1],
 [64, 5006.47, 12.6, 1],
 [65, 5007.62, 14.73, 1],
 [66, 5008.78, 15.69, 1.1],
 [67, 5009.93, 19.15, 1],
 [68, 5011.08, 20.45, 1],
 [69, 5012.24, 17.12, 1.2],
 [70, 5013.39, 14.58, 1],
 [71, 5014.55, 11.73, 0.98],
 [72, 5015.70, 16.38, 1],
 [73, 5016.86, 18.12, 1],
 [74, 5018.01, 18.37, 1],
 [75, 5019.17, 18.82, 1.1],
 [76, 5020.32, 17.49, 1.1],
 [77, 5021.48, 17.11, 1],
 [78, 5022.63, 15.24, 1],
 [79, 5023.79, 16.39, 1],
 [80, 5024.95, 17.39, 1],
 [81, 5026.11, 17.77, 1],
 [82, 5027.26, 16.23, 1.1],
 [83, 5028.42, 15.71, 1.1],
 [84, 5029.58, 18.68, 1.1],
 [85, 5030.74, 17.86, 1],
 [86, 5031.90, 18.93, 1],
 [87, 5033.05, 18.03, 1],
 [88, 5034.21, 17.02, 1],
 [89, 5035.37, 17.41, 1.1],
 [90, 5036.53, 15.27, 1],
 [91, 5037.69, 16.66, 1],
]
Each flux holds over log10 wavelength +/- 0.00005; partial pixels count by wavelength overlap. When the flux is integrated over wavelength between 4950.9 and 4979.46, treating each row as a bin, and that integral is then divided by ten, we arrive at 55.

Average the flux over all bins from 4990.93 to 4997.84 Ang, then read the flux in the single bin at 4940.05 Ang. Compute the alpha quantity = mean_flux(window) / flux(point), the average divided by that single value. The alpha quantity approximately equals 1.00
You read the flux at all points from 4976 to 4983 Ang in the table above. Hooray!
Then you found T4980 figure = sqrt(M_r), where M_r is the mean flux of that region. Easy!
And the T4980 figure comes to 4.17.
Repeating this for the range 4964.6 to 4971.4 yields 4.32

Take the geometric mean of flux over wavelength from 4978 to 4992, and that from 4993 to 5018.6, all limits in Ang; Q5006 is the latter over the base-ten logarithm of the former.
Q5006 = 13.8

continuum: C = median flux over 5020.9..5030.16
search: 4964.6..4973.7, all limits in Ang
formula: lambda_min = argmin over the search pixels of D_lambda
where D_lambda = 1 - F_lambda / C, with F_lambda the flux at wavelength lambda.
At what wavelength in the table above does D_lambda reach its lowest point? 4973.15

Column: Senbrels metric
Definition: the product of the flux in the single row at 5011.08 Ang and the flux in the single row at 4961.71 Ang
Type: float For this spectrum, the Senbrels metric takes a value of 394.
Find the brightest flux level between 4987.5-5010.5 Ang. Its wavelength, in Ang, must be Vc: 4997.26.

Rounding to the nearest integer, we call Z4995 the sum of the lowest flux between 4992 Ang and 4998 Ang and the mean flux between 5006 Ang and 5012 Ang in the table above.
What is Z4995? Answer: 36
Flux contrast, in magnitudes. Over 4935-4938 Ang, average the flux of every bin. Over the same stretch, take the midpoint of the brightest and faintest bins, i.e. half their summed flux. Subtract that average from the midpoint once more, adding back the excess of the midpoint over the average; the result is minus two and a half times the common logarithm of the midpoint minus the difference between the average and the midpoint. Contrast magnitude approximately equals -3.20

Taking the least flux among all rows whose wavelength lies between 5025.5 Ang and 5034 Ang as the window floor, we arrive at 15.71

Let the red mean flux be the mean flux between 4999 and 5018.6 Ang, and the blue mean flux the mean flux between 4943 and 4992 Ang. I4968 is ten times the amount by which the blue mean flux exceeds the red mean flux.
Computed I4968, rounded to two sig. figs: 25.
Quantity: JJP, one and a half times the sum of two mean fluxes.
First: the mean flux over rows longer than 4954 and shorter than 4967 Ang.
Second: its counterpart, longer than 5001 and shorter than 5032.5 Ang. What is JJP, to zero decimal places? 52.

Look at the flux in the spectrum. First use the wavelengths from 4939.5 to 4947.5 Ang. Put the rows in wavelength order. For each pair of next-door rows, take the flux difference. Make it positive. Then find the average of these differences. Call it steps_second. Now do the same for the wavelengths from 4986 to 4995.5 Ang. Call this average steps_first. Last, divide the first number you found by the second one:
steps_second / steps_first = 1.00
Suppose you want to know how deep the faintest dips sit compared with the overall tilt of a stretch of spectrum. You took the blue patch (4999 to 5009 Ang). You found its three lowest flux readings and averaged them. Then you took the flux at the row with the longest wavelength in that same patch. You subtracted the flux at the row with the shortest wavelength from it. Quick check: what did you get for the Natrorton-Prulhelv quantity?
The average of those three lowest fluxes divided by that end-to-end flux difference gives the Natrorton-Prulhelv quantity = 14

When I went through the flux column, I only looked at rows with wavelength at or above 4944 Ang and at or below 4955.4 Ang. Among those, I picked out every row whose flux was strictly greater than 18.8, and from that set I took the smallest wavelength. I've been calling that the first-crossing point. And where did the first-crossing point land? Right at 4944.60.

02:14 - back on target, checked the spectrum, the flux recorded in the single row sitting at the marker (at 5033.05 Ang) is 18.03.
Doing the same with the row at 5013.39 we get 14.58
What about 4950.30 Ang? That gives 21.16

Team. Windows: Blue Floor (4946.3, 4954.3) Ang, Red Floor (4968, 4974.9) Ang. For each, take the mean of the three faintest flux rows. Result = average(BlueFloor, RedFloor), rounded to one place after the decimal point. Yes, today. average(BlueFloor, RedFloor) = 19.6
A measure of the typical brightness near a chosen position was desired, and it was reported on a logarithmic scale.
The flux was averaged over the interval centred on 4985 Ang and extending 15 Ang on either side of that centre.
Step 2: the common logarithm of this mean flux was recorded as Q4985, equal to 1.26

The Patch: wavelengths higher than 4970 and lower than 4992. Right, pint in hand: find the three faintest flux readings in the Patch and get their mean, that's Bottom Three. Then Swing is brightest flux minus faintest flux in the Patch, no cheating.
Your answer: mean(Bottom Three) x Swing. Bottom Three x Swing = 135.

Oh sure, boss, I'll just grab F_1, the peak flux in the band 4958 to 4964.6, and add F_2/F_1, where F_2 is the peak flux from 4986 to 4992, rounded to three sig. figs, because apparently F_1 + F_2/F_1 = 21.0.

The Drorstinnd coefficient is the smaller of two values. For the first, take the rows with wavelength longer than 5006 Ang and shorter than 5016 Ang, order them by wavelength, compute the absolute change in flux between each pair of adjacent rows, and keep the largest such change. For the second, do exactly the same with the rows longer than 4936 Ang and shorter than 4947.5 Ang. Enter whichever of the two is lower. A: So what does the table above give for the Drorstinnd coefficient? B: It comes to 2.6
